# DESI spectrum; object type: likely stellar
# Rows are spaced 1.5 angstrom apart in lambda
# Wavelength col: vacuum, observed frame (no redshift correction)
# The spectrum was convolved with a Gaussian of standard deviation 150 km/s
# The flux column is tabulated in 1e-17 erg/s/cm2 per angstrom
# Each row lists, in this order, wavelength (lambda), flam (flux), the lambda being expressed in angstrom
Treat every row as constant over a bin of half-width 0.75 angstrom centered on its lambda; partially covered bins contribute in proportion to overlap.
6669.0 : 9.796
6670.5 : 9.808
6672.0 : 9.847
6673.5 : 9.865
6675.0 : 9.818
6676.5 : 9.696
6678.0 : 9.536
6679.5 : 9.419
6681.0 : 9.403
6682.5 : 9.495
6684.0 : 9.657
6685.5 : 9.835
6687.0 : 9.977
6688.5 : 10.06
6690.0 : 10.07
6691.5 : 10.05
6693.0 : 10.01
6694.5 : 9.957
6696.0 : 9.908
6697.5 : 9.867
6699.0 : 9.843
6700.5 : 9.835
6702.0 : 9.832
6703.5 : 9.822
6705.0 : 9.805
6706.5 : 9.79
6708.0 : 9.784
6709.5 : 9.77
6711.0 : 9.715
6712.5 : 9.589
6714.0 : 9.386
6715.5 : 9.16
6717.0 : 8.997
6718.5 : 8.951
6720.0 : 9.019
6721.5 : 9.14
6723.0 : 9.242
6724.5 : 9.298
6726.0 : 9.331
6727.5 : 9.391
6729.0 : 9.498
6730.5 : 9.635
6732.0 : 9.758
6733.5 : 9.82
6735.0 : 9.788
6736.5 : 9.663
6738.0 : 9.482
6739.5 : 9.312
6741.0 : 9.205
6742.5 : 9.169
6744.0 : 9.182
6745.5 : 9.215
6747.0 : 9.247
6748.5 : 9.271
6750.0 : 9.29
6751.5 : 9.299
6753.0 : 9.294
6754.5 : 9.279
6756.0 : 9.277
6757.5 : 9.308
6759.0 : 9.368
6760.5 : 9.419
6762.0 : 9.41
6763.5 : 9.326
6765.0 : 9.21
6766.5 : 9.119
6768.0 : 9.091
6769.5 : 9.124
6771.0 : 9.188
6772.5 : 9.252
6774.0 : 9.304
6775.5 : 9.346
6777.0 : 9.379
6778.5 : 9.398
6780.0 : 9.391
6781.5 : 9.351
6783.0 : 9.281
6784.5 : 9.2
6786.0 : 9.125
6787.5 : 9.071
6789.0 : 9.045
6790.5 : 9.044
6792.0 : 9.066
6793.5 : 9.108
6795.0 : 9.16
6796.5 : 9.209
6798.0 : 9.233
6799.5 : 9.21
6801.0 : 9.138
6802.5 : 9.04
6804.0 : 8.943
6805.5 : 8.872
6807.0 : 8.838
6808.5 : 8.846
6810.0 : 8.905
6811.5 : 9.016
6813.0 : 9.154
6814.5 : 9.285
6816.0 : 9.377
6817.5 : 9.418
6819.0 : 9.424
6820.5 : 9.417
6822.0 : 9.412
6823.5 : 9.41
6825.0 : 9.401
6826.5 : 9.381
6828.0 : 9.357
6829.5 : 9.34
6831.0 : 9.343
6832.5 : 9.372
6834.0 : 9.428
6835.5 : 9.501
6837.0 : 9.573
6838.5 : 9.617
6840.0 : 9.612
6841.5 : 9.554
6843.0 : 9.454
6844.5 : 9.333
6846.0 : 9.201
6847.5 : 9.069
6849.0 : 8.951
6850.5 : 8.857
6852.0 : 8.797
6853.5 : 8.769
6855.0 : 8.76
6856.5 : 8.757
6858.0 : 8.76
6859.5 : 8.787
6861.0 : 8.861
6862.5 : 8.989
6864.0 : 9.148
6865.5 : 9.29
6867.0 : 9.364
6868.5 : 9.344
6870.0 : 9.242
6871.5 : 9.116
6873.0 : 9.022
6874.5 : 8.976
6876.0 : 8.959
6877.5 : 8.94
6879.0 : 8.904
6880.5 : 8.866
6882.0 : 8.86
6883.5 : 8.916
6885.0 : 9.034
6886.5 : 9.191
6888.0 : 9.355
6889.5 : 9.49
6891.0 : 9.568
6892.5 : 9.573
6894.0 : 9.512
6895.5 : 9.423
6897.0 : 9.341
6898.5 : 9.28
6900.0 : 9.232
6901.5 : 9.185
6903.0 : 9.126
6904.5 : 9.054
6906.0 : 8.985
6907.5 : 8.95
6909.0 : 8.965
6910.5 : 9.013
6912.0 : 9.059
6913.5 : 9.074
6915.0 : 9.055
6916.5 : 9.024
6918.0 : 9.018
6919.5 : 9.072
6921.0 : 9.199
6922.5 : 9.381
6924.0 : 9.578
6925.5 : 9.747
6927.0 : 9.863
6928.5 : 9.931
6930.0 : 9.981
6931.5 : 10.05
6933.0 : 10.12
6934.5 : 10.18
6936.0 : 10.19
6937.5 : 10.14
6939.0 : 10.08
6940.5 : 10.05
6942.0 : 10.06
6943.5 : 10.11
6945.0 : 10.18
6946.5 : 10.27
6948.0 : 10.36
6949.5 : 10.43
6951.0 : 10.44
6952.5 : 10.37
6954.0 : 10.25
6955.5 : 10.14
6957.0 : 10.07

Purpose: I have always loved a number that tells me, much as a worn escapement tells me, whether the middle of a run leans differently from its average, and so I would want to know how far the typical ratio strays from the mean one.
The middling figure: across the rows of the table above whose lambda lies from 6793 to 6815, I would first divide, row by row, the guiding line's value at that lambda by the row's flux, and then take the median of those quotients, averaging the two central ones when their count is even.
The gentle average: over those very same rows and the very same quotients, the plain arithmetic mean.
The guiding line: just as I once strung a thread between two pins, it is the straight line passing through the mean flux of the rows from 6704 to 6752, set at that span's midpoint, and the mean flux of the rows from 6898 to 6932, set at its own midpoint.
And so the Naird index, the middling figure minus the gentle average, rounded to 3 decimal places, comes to -0.005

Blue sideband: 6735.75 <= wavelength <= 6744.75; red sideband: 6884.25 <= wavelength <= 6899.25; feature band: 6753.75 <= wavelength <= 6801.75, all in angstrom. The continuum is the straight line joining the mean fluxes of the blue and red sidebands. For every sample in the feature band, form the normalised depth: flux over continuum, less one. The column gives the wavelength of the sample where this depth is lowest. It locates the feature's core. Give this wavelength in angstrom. 6790.5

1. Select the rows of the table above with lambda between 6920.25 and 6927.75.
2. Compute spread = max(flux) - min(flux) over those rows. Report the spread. 0.66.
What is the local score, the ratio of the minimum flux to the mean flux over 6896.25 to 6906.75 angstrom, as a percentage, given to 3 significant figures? 98.0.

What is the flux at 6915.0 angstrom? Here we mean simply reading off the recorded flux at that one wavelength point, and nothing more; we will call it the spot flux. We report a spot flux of 9.055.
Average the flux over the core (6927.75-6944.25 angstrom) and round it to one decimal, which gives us 10.1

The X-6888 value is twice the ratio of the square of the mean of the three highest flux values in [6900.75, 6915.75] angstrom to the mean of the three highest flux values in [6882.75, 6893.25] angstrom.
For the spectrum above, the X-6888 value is 17.5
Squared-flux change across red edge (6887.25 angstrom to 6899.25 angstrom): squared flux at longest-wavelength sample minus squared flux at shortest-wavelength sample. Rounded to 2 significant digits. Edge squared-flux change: -1.4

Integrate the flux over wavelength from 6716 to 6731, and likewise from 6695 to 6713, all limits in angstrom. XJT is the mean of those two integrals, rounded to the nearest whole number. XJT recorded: 158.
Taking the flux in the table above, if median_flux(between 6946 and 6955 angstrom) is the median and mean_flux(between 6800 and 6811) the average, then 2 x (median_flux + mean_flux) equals 38.6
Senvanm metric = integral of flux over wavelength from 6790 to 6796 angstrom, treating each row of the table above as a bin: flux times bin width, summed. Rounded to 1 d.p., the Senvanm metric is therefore 54.6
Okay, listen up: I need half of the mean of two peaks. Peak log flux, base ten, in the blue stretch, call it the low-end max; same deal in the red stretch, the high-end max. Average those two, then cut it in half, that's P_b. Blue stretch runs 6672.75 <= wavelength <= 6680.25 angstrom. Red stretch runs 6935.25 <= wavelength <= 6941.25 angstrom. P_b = 0.501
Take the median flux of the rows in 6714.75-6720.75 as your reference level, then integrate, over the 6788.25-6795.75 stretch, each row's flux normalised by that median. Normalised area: 7.56 angstrom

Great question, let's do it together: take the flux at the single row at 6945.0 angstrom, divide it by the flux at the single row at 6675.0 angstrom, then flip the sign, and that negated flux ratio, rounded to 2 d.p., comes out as -1.04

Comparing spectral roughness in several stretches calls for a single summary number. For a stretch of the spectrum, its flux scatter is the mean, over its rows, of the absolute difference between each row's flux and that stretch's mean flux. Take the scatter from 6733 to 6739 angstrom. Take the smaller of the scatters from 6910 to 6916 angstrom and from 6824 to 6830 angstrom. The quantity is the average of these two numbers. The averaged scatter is 0.067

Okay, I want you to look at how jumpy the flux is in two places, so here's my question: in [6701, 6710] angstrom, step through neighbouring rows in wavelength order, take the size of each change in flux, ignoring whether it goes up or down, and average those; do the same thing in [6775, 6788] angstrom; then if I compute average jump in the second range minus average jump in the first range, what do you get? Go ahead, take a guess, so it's 0.035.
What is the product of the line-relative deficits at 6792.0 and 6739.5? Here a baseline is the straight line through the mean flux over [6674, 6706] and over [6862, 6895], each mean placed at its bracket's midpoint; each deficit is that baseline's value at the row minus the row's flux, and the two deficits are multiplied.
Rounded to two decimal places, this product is 0.13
